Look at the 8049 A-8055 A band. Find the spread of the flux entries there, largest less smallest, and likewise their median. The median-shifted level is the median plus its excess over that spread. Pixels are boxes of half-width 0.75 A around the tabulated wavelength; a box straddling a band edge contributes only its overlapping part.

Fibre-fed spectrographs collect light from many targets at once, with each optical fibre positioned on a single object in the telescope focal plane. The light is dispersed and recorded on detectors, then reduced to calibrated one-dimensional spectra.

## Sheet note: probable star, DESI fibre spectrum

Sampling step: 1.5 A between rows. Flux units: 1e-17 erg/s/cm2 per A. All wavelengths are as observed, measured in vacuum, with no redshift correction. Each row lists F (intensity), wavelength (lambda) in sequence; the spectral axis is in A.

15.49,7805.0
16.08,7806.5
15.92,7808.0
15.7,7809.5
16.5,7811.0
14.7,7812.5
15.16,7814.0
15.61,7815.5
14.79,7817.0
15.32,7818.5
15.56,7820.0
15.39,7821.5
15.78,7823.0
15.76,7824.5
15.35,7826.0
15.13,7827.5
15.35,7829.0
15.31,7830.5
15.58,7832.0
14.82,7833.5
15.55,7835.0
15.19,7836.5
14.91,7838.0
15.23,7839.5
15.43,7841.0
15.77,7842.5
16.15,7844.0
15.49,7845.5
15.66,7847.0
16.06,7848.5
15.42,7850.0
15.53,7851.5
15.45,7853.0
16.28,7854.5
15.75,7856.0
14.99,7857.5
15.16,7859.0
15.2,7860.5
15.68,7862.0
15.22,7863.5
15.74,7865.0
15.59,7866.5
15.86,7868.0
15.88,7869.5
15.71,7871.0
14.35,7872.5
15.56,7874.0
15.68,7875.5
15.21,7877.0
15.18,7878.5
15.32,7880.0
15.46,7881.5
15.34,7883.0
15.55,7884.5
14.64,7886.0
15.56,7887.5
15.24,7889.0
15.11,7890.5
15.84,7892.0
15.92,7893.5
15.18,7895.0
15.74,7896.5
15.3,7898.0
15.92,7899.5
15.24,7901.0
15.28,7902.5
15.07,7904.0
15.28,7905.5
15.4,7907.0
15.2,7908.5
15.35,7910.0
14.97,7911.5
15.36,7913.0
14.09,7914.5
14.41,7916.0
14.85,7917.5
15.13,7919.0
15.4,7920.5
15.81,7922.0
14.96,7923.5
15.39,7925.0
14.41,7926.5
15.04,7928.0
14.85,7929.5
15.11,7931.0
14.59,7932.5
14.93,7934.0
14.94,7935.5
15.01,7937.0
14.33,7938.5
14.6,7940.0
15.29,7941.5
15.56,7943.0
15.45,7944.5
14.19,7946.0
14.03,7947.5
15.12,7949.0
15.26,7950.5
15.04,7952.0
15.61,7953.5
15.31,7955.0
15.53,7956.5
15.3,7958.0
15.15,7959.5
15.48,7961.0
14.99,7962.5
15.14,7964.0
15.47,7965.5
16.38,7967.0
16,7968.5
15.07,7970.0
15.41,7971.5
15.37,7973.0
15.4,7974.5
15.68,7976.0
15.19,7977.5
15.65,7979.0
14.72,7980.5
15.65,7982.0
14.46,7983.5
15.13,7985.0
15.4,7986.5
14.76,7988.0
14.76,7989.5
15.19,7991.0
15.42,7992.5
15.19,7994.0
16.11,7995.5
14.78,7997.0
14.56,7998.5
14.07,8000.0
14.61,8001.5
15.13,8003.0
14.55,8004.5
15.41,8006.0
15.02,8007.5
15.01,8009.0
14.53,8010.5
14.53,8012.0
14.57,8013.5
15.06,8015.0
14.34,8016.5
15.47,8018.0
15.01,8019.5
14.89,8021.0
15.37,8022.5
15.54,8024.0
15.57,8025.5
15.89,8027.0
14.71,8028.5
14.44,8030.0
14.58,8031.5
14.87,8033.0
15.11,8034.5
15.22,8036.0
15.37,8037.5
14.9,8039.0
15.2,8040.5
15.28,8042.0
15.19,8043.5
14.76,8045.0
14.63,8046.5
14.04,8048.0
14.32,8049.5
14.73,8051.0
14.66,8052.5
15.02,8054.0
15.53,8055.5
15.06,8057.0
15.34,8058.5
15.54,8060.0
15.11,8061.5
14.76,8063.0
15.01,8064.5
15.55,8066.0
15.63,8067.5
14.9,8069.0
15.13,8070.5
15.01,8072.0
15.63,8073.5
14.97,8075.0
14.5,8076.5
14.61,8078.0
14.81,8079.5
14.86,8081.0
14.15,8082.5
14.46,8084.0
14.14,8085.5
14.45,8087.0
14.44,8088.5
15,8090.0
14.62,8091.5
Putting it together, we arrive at 28.7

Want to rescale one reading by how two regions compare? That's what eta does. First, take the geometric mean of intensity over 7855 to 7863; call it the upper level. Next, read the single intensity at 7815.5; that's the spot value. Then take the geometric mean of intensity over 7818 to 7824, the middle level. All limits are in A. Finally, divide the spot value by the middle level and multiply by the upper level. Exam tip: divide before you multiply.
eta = 15.5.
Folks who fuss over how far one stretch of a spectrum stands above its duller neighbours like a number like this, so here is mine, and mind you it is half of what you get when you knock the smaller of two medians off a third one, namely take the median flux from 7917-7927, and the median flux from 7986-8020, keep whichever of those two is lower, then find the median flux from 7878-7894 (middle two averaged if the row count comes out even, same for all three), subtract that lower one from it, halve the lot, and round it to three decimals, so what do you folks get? 0.165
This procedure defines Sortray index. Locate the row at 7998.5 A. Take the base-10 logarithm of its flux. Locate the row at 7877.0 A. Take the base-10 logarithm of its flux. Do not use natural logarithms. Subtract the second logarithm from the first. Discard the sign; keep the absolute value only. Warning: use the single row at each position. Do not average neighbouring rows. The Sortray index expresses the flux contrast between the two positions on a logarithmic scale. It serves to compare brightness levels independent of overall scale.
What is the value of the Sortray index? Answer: 0.019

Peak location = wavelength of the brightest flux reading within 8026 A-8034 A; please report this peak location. 8027.0 A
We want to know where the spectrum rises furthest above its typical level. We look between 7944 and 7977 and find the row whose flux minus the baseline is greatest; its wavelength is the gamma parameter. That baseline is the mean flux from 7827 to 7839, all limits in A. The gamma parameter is 7967.0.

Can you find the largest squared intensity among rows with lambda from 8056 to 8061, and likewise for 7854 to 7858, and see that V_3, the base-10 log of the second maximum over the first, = 0.040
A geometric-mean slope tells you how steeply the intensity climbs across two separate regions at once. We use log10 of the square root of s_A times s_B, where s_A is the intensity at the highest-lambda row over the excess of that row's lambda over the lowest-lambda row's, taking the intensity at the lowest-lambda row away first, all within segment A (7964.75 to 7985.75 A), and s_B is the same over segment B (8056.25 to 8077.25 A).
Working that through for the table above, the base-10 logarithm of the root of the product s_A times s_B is -1.7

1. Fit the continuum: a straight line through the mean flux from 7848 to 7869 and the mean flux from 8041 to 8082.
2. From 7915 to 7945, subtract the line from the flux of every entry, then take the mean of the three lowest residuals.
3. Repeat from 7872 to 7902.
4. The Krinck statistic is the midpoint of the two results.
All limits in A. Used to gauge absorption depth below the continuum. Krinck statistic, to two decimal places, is -0.89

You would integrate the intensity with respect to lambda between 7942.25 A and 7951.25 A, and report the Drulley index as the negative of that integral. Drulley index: -134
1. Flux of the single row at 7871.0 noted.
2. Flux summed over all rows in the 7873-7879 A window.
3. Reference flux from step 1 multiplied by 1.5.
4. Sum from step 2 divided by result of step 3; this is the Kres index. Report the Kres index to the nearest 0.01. 2.62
